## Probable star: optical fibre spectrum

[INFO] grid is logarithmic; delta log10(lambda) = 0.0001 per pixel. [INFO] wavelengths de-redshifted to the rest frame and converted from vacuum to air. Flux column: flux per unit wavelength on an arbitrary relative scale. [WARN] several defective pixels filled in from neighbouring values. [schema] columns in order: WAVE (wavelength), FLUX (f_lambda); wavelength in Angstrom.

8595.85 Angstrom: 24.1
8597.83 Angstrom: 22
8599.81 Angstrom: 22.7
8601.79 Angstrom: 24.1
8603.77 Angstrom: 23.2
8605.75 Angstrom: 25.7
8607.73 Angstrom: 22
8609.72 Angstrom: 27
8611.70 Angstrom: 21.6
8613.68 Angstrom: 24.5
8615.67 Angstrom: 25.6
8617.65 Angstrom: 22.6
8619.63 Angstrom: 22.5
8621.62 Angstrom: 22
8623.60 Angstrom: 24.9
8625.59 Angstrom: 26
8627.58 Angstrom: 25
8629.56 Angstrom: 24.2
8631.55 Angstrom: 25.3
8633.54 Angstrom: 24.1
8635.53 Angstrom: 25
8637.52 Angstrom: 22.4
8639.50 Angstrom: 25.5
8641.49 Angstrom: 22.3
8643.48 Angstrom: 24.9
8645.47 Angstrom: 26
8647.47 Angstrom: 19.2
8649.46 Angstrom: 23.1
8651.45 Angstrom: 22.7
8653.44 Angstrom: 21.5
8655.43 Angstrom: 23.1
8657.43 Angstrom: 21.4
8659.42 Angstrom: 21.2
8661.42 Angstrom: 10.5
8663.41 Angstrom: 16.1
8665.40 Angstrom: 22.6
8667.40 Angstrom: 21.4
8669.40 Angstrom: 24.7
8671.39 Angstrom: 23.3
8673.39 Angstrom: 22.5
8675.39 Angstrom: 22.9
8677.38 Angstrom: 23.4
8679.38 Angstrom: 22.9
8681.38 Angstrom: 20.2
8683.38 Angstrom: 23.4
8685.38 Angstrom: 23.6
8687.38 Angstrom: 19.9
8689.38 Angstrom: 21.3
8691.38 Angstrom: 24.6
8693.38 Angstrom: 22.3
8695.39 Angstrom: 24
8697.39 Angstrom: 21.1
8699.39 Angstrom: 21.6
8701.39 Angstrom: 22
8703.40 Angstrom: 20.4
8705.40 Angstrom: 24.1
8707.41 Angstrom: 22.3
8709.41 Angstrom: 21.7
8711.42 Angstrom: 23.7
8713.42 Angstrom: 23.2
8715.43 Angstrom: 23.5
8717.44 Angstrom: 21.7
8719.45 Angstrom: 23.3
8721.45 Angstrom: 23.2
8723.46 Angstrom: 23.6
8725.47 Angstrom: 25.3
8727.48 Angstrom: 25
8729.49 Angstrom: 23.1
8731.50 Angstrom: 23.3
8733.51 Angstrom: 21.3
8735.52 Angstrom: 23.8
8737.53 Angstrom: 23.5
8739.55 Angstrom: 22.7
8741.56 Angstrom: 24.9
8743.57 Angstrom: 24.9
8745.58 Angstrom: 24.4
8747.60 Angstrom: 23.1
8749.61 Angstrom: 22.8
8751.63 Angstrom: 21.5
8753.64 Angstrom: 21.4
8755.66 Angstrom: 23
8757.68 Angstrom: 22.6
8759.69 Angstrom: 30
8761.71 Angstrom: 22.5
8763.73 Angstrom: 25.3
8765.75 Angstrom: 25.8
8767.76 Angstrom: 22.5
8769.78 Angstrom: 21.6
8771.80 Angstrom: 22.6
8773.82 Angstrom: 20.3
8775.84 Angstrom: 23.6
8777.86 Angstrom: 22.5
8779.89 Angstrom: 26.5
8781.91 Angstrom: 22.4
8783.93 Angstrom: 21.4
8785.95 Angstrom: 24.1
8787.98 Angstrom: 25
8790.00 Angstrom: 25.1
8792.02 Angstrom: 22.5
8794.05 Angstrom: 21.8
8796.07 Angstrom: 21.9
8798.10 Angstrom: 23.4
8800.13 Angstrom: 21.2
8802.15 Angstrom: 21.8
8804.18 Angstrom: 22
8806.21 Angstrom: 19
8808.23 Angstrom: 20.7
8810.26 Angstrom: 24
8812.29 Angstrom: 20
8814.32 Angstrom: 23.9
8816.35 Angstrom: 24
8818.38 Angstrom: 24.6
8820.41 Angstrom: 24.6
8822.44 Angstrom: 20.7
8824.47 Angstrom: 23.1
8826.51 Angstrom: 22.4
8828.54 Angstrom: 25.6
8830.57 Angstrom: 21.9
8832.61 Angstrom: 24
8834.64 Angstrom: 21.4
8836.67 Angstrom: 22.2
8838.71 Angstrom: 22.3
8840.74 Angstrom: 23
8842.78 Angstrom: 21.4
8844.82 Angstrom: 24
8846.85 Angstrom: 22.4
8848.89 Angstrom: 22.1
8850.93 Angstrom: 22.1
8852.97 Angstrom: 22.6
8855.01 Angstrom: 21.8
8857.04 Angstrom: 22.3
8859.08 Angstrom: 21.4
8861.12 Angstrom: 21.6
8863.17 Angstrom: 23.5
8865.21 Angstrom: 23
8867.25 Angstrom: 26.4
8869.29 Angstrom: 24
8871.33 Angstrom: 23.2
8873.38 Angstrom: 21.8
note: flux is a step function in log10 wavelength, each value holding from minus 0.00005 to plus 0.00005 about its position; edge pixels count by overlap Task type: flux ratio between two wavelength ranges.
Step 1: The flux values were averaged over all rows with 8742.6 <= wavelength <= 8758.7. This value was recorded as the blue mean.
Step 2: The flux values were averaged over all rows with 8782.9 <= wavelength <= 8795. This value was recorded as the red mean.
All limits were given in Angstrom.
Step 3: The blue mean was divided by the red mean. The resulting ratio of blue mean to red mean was 0.98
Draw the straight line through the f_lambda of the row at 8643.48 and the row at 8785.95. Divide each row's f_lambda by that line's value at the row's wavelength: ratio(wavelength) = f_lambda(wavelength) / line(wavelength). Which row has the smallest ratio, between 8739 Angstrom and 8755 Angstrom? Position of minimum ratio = 8753.64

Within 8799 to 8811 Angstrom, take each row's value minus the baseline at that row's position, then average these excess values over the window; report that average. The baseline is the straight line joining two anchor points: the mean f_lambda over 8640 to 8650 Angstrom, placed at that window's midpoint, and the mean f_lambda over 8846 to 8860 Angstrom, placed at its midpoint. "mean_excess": -0.9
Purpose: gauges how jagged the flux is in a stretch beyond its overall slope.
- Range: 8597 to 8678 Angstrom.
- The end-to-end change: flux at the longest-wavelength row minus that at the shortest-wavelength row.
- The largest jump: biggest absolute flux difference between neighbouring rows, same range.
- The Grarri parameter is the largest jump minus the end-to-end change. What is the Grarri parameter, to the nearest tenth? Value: 9.3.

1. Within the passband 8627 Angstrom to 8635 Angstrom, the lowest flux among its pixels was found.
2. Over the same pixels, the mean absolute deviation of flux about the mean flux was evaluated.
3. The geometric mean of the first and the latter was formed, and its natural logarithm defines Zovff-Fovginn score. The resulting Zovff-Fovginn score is 1.24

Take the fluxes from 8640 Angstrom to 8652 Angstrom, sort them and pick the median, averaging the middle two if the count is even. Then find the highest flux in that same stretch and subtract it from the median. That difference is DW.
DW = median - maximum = -3.1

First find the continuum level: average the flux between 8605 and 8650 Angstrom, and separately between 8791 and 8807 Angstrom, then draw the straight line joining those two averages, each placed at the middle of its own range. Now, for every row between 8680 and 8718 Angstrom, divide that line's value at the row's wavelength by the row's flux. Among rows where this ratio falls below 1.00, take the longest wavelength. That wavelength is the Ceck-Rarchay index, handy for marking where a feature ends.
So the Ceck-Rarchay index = 8715.43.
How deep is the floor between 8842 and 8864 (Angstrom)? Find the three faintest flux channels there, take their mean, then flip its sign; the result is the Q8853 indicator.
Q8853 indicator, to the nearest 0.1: -21.5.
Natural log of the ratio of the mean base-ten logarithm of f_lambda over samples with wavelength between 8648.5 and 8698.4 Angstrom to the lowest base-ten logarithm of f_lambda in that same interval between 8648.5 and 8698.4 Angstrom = 0.266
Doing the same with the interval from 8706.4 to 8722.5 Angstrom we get 0.016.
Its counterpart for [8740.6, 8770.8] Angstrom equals 0.032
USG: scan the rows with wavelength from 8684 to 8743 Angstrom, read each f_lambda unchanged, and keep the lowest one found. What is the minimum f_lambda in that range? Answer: 19.9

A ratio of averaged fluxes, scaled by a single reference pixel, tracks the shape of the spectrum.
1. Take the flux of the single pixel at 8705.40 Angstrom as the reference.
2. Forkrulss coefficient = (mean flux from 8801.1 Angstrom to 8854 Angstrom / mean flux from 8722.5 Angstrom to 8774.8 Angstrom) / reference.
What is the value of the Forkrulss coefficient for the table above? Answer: 0.0398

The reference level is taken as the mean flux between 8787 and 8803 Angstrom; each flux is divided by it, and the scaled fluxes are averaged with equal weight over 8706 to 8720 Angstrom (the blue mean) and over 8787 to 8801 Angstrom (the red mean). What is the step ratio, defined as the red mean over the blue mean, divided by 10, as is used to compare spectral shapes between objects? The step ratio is 0.101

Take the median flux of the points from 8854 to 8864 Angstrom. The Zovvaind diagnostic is 21.8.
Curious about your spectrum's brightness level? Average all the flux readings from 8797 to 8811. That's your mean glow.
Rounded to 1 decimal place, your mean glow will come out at 21.7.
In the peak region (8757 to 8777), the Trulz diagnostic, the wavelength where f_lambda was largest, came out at 8759.69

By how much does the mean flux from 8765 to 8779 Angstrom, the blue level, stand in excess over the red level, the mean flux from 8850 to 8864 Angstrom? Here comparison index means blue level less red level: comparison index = 0.51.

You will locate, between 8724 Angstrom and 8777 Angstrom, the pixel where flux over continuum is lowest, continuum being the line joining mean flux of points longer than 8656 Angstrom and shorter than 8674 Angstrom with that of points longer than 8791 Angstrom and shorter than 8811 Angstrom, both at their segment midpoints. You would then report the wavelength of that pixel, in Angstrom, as 8773.82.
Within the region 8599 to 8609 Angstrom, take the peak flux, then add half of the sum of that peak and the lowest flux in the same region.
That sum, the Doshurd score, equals 50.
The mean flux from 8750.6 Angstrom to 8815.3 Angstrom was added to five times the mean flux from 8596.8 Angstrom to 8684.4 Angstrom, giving 137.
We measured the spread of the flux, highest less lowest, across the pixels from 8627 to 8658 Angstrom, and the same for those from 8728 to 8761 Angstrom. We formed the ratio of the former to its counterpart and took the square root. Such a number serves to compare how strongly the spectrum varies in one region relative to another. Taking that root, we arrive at 0.88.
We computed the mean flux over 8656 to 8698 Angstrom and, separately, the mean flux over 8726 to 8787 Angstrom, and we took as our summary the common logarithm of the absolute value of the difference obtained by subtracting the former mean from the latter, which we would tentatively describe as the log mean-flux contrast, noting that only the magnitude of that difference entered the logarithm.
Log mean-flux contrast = 0.3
